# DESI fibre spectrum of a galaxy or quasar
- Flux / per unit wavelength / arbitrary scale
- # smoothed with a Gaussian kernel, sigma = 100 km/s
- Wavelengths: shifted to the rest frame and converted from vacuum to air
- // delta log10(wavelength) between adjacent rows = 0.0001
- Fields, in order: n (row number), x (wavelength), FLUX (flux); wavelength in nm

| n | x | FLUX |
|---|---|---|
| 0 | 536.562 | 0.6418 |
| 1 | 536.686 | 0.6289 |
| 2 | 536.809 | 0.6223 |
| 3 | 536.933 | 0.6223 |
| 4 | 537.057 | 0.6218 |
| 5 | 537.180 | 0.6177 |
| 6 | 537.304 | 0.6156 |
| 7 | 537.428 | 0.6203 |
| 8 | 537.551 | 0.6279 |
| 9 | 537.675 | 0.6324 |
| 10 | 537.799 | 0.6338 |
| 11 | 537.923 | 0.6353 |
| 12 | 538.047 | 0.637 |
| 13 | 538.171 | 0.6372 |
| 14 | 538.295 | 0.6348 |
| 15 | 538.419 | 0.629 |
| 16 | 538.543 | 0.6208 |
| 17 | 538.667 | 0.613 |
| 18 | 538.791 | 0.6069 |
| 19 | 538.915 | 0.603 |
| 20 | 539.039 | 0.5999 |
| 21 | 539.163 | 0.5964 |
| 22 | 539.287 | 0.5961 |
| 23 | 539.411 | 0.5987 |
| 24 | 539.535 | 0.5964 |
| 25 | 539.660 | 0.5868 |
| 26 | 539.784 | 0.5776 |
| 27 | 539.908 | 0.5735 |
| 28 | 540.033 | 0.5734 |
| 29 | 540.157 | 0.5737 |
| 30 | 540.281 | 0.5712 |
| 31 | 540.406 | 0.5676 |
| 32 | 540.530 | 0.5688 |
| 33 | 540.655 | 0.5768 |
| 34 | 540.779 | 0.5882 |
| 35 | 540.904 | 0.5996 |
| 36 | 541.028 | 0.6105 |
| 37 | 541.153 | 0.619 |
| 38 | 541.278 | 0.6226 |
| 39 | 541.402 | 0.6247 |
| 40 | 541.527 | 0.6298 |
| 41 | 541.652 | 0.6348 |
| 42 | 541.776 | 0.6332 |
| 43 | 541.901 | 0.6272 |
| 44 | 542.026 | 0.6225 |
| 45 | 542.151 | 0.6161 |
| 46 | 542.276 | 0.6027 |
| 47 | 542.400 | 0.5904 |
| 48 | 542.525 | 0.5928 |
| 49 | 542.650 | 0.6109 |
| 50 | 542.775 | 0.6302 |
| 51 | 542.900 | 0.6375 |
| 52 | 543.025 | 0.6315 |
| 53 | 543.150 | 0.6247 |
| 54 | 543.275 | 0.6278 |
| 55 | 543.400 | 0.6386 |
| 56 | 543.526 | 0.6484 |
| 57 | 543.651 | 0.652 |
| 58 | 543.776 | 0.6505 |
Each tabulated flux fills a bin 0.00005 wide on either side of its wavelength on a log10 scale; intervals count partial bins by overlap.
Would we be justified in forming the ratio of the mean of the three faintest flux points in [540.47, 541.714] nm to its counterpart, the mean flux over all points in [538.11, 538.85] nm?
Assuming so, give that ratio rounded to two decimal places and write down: 0.93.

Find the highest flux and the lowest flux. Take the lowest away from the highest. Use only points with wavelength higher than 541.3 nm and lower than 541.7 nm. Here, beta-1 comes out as 0.010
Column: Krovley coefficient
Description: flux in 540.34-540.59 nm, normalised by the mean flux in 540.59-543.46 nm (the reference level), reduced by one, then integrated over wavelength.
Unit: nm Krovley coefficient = -0.020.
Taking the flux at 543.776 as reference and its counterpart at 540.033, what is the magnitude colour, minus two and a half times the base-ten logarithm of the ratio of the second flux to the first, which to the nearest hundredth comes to 0.14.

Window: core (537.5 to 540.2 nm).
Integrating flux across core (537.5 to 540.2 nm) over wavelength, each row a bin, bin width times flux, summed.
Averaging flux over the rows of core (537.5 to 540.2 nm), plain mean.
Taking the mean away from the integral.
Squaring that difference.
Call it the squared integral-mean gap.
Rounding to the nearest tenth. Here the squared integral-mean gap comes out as 1.1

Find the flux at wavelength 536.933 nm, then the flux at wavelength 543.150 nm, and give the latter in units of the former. 1.00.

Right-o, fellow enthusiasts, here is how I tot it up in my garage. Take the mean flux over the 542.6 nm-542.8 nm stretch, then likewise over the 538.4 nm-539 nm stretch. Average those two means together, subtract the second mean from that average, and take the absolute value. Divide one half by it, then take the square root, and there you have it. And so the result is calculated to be 12.9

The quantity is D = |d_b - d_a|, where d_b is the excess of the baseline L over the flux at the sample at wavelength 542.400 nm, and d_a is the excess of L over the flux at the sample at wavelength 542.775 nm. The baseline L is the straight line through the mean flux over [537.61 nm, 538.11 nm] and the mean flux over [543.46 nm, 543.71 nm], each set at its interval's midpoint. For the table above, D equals 0.039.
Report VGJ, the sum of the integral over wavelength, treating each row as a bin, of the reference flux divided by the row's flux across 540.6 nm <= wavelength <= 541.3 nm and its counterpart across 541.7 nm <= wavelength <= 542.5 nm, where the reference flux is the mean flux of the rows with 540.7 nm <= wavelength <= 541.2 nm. 1.49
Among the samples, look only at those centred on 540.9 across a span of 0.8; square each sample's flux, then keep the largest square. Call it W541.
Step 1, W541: 0.388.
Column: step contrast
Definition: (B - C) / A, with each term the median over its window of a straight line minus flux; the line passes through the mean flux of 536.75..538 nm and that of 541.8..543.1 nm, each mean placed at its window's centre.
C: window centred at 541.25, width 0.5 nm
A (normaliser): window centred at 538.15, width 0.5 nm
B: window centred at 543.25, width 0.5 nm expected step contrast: 1.0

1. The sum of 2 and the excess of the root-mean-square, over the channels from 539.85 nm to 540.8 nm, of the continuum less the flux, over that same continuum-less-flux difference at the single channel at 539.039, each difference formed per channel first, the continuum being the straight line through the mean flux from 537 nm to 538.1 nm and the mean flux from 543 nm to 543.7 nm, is 2.03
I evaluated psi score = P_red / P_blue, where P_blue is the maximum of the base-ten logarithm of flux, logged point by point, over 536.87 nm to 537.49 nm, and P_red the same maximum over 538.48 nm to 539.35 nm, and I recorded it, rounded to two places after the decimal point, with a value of 1.01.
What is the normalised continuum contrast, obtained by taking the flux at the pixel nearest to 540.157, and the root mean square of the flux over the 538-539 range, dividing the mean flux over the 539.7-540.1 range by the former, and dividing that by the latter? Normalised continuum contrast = 1.61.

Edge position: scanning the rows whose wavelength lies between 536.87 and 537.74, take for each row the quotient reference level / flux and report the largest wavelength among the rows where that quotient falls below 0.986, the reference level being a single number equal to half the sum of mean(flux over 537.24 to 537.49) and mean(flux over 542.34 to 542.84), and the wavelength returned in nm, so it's 537.675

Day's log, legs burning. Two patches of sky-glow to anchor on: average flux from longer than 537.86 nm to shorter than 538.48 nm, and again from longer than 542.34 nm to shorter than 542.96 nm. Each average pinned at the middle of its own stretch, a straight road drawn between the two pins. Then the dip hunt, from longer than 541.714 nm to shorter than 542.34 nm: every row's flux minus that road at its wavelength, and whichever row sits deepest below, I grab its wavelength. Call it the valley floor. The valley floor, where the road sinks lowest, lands 542.276 nm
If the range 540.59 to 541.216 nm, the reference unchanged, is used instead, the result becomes 540.655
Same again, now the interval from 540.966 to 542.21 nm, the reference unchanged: 541.028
